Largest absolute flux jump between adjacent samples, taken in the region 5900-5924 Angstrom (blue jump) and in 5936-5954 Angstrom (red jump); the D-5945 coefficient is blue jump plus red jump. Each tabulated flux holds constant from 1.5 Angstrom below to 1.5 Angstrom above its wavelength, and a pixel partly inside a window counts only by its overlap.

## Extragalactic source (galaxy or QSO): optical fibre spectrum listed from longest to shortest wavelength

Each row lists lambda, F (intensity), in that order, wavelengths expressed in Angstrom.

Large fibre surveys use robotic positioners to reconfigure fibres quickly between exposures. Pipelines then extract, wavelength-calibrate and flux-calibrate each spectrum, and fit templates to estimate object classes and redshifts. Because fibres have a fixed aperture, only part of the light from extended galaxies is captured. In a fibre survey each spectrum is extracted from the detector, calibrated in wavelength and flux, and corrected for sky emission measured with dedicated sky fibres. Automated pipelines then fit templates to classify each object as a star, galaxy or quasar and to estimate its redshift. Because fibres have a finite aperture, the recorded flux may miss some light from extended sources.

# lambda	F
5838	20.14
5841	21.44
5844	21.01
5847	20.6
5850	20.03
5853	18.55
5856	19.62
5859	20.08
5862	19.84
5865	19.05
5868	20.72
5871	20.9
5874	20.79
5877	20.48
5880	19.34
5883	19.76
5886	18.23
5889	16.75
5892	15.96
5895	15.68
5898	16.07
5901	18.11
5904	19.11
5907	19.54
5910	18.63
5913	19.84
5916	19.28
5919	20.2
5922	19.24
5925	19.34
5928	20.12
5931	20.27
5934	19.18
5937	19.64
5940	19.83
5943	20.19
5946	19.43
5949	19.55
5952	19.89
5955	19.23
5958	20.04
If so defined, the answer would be 2.0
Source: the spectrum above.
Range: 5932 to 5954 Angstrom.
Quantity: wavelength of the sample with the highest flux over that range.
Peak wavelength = 5943 Angstrom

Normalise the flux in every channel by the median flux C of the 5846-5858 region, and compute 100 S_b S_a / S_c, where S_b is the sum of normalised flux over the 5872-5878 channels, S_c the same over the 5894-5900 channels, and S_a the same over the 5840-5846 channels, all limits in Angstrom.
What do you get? 278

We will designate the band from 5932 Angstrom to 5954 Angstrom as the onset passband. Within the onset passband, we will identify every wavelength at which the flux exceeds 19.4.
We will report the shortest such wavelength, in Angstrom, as 5937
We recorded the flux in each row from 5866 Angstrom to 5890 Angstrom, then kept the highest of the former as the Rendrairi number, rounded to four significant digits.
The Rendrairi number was 20.90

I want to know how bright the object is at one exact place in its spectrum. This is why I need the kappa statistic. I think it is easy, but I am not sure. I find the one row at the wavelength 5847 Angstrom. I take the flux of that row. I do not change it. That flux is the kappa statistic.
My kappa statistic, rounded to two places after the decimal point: 20.60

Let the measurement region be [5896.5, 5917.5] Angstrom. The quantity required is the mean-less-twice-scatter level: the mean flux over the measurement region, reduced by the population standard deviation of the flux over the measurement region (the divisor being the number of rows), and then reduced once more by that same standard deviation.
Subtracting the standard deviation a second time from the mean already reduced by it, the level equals 16.3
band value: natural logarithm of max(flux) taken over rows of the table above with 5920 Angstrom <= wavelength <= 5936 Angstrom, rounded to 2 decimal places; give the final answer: 3.01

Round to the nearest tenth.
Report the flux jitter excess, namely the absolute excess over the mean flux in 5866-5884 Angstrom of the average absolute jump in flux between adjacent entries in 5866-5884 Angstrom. 19.9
